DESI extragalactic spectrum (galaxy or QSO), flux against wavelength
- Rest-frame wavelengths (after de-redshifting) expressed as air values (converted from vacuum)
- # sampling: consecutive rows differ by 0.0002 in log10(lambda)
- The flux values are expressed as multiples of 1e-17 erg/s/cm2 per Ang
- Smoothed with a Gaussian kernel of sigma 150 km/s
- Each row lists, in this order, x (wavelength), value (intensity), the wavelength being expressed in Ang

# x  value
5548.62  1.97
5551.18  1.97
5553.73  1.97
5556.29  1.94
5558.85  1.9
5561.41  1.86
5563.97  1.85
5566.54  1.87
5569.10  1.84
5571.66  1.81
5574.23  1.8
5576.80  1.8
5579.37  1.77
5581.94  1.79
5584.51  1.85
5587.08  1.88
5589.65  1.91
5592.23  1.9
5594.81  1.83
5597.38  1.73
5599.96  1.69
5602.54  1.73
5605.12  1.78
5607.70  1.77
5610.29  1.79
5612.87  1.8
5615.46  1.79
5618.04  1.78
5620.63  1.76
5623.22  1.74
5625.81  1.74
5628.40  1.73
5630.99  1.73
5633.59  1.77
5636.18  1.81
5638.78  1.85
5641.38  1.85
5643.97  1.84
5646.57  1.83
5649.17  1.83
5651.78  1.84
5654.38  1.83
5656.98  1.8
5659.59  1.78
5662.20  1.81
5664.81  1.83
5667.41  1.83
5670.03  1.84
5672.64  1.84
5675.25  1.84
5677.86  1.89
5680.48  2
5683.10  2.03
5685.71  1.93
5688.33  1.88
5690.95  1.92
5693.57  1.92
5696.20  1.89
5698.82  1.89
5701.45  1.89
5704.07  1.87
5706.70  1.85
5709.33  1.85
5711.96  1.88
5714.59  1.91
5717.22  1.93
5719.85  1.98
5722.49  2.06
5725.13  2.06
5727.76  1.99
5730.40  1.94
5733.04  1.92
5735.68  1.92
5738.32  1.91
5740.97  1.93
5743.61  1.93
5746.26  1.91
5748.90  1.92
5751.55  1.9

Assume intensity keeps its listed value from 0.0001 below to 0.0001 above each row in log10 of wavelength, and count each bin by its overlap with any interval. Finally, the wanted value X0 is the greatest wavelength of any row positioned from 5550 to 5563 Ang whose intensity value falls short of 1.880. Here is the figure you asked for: 5561.41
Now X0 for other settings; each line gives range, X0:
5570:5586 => 5584.51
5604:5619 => 5618.04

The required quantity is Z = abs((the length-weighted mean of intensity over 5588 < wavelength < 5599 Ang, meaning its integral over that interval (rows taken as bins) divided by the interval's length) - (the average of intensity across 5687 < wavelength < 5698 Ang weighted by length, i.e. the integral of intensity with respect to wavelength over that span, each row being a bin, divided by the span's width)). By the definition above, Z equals 0.06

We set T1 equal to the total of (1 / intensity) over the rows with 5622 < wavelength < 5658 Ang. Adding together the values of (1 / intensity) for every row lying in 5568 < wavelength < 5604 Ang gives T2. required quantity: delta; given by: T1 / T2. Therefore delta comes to 1.00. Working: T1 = 7.8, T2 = 7.75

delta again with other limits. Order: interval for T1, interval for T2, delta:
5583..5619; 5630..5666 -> 1.01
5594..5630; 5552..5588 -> 1.05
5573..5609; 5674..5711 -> 1.06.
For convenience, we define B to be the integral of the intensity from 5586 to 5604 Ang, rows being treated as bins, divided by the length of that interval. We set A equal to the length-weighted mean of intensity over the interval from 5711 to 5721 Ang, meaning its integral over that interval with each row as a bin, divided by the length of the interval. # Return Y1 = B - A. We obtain -0.12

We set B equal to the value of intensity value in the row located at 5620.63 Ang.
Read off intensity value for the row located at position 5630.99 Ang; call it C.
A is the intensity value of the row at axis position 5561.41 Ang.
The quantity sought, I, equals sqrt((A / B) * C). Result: 1.35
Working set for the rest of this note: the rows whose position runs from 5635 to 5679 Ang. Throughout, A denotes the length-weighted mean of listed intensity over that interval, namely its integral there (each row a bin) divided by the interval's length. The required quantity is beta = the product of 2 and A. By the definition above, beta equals 3.66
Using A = 1.832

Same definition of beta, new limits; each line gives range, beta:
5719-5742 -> 3.93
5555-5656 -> 3.62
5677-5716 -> 3.81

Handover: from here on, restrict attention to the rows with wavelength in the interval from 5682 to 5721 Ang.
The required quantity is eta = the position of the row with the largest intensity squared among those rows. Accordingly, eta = 5683.10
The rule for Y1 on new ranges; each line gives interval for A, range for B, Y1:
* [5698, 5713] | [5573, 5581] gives -0.08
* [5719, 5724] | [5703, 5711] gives -0.17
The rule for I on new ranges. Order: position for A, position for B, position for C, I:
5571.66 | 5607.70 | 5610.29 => 1.35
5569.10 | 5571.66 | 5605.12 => 1.35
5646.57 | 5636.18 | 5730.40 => 1.40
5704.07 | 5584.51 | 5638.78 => 1.37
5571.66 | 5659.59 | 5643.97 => 1.37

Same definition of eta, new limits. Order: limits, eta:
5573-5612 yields 5589.65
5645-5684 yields 5683.10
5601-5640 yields 5638.78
